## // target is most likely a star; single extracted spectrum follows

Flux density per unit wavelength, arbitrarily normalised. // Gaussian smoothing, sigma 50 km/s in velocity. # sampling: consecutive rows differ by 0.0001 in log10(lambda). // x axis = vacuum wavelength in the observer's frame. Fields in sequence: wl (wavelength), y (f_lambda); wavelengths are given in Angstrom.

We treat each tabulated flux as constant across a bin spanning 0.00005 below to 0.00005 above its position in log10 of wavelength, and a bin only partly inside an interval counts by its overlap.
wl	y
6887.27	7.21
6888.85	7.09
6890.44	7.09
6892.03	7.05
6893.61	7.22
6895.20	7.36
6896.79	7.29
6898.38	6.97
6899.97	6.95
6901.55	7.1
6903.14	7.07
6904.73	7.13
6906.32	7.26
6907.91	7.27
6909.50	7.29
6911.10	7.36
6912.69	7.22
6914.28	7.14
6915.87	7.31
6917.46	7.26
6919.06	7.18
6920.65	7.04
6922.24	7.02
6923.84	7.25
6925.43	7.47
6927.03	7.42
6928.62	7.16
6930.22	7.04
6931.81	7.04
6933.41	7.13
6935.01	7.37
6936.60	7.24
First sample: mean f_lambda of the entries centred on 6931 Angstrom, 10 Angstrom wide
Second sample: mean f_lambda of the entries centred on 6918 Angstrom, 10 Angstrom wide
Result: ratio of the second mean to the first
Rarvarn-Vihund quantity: 1.00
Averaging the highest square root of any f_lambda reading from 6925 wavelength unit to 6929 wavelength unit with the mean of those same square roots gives 2.72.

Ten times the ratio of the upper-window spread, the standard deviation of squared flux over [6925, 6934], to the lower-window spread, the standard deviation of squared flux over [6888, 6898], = 15.1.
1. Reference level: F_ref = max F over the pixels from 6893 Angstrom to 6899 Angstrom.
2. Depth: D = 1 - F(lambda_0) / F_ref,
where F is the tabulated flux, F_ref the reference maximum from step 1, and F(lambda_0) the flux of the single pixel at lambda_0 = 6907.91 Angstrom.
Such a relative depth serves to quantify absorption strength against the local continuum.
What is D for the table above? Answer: 0.012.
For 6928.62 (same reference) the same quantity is 0.027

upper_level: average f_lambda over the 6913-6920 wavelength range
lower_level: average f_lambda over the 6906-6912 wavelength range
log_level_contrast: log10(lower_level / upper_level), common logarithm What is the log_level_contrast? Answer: 0.004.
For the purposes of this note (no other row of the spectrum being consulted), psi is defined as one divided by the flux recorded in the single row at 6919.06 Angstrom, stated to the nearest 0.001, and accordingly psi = 0.139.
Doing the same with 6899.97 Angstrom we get 0.144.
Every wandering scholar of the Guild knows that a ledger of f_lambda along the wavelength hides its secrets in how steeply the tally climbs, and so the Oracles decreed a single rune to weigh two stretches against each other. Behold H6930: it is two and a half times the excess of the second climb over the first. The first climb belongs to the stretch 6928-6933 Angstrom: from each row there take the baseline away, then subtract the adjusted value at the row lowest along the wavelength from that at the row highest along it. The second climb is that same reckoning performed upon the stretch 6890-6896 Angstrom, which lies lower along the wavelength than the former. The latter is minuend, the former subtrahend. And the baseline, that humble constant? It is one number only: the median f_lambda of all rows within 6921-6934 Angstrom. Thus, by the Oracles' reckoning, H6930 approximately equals 1.0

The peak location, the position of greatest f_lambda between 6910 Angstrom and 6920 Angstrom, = 6911.10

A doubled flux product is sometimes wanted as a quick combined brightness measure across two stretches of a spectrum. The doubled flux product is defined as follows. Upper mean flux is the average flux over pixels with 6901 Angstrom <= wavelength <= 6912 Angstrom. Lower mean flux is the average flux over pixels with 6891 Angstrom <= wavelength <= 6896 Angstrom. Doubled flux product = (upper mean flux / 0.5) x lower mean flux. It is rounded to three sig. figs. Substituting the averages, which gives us 104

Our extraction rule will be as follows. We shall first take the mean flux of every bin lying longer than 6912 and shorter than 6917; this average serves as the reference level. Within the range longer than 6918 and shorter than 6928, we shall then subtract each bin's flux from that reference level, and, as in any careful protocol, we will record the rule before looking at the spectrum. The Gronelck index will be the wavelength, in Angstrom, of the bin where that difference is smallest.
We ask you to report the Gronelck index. 6925.43 Angstrom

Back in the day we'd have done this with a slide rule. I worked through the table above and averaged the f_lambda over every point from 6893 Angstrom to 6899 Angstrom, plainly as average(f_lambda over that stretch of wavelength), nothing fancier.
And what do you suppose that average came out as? 7.21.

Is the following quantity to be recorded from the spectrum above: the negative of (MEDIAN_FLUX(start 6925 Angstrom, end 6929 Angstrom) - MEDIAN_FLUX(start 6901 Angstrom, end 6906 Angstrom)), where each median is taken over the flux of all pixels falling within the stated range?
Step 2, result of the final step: -0.32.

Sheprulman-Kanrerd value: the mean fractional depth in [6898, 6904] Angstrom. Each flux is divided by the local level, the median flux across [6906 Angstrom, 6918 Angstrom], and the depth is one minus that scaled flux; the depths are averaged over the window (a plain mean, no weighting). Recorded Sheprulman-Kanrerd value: 0.033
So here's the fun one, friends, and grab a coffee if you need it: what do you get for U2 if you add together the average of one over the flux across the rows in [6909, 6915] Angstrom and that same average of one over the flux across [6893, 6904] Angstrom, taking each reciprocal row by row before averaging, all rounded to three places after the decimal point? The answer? 0.278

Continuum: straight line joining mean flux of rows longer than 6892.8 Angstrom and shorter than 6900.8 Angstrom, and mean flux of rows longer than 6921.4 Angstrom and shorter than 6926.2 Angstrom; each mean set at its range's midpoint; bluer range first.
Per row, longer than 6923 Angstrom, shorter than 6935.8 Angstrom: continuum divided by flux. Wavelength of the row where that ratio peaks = 6931.81 Angstrom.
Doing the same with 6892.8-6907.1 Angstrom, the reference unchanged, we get 6899.97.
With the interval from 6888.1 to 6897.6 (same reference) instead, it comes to 6892.03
